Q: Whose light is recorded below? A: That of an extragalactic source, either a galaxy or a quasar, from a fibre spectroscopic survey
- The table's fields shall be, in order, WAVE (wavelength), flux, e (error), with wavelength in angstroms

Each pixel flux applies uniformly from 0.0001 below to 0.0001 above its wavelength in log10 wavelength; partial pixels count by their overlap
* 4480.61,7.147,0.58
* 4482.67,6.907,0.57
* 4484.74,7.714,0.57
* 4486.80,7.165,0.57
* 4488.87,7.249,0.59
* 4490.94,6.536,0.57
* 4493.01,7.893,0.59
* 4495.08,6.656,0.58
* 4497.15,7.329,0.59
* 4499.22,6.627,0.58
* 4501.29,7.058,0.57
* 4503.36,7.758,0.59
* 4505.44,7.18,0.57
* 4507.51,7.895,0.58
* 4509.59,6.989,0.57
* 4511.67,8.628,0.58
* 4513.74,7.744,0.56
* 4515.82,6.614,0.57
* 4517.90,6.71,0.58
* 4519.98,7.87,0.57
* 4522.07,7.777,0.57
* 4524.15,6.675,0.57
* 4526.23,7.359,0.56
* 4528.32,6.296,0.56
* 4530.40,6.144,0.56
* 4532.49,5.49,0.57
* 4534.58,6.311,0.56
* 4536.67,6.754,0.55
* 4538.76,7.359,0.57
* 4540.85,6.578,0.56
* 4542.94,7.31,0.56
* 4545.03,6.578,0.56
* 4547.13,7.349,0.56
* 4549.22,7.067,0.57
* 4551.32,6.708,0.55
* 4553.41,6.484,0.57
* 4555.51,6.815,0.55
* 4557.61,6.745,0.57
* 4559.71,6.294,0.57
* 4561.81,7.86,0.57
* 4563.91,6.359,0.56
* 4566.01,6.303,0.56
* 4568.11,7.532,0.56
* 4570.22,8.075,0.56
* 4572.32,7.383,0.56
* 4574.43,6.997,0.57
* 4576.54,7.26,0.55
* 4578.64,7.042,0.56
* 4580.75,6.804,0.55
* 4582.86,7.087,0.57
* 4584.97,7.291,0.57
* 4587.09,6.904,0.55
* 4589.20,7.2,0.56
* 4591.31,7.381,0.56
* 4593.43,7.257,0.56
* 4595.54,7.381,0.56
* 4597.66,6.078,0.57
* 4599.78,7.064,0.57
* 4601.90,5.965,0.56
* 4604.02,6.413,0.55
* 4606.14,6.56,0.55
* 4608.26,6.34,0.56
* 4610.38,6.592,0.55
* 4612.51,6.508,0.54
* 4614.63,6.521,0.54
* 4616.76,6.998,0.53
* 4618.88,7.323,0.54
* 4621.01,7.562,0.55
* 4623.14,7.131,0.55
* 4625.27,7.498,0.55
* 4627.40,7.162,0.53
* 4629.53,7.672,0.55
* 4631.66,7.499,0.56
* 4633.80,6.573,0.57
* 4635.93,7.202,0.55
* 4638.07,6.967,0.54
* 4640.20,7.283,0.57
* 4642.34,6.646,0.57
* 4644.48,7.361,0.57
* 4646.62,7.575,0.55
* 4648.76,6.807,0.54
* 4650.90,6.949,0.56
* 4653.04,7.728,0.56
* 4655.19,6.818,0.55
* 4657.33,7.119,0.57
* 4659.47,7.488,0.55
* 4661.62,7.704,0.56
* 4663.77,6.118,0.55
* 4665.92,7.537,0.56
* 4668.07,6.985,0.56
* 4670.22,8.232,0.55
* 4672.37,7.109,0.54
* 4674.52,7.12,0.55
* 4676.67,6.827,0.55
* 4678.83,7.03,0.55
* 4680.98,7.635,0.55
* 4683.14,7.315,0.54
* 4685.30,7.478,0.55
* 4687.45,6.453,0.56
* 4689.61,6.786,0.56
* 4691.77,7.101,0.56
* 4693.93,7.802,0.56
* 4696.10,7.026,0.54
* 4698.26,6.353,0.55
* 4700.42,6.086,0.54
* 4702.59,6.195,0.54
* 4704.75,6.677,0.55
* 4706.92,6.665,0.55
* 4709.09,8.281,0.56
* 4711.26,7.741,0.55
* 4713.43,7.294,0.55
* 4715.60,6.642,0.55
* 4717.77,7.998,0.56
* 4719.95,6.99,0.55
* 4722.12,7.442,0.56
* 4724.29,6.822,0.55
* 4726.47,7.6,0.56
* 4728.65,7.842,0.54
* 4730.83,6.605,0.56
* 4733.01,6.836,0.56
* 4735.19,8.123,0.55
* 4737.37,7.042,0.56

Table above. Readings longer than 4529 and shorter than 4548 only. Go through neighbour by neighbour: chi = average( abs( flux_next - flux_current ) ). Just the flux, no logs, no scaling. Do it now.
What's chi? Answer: 0.69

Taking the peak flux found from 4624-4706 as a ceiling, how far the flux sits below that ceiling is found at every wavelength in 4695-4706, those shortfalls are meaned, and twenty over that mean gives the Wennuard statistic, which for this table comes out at 11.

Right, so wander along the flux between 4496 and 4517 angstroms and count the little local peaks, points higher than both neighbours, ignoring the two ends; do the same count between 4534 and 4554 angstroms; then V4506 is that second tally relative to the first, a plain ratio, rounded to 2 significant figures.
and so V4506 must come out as 1.0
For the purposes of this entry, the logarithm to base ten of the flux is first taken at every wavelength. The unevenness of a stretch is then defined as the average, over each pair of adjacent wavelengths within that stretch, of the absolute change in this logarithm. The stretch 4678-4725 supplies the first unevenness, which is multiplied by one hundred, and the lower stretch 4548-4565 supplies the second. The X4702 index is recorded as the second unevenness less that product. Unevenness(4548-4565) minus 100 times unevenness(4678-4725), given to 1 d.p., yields -3.5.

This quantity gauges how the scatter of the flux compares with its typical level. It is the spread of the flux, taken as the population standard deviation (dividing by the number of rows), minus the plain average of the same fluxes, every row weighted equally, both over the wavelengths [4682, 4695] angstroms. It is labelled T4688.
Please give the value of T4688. -6.71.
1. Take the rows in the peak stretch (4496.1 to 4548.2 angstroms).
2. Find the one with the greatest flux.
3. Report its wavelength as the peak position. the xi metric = 4511.67 angstroms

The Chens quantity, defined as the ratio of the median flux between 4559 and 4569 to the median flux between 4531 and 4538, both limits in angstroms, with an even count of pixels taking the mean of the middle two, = 1.01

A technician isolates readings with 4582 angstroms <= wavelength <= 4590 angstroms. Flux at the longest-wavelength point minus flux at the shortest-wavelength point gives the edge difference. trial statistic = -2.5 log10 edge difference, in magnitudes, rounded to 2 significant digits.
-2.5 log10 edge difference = 2.4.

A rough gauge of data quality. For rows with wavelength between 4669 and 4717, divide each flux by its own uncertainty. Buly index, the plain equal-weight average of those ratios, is 12.9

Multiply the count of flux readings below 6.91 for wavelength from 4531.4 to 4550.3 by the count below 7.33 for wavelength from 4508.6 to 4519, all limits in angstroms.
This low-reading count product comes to 15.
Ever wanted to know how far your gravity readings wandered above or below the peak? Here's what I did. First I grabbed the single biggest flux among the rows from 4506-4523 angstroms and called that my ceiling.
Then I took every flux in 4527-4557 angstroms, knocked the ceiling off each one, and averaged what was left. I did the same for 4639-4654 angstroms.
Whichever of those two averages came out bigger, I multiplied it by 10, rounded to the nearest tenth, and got -14.4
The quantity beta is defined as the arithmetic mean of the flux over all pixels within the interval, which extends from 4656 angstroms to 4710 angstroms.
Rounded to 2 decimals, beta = 7.08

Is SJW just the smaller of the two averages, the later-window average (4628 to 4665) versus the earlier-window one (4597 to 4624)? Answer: 6.7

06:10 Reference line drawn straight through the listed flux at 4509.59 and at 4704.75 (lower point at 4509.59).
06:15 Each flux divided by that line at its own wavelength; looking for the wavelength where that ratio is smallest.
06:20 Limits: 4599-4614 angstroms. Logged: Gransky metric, 4601.90 angstroms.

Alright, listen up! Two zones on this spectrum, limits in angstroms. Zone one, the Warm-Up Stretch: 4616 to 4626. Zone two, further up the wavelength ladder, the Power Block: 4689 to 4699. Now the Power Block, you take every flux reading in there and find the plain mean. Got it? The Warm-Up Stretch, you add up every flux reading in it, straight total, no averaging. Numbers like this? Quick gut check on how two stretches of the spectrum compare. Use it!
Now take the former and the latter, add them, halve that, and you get 21.8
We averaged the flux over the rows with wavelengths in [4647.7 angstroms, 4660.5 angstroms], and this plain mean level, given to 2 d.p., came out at 7.15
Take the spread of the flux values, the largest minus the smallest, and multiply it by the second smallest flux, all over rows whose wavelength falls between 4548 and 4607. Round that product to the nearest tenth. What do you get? 12.8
